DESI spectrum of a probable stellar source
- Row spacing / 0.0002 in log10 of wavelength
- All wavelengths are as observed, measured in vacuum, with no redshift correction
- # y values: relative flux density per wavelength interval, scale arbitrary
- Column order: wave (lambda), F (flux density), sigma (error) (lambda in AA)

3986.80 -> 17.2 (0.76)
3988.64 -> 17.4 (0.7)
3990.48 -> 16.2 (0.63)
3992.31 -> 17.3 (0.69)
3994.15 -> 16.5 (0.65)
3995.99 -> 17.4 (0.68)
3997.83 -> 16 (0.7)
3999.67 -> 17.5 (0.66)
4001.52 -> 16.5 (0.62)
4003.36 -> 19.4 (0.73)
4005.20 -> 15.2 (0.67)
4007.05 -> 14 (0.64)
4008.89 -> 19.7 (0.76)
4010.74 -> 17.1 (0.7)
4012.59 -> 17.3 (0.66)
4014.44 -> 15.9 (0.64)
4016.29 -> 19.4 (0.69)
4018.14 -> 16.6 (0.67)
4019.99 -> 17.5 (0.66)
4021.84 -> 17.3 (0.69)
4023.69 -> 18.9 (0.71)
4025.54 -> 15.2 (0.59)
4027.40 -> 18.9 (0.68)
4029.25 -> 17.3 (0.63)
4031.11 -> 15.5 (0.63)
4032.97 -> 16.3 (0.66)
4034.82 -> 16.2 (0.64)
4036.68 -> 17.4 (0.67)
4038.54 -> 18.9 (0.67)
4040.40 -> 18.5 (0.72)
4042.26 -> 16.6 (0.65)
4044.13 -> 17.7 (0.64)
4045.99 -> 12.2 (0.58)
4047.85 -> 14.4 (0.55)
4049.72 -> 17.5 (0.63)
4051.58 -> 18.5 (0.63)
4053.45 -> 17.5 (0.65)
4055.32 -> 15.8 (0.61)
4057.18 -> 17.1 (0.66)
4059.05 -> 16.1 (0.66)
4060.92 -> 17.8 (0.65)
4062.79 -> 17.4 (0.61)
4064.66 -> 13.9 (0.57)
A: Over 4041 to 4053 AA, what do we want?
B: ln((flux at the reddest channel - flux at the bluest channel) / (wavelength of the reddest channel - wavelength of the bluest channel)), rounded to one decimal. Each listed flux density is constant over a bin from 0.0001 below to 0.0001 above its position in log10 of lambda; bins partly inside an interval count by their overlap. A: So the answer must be -1.6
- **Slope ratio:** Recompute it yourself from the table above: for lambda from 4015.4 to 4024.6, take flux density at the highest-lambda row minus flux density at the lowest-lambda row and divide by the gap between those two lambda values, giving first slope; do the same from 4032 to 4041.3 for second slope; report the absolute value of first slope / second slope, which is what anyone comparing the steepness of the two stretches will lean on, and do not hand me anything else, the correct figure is 0.23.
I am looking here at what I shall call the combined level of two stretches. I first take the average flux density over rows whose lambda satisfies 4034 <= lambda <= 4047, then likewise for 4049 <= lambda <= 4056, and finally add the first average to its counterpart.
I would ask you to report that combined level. 34.1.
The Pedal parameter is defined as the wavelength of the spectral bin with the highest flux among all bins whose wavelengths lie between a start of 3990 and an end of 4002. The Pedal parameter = 3999.67 AA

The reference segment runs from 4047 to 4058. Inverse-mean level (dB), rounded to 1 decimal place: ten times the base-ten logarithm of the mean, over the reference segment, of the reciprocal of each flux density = -12.2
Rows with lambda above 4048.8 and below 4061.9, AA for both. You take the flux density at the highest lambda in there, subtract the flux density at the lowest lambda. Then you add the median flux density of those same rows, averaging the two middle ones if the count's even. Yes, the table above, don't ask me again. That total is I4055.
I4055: 17.8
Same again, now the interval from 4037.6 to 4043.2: 16.2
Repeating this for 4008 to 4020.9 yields 15.1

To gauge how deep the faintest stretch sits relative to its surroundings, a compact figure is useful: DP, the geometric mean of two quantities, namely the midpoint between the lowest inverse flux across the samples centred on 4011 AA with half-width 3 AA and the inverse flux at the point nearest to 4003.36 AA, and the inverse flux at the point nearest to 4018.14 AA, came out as 0.0555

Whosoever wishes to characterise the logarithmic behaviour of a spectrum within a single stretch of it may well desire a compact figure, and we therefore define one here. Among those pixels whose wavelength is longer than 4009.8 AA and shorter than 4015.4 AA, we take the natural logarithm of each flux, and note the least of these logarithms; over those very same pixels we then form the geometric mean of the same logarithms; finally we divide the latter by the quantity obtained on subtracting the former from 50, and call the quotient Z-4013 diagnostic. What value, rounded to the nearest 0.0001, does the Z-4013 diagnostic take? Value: 0.0597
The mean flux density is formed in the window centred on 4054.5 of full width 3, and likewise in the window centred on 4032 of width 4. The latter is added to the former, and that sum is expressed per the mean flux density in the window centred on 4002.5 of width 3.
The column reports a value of 1.81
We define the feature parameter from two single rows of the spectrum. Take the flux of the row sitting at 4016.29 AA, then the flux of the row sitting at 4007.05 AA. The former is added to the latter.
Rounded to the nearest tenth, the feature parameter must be 33.4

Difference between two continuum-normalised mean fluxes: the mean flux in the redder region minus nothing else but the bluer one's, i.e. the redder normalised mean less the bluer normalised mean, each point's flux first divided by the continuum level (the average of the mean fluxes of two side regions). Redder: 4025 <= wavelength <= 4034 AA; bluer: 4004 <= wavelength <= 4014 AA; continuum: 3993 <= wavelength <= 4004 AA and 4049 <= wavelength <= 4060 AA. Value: 0.00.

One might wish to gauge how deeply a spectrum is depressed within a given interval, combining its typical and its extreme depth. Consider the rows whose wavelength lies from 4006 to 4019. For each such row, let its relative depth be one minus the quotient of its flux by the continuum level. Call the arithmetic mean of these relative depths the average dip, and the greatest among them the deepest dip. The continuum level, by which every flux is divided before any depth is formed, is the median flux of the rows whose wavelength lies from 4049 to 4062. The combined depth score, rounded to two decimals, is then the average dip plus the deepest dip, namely 0.22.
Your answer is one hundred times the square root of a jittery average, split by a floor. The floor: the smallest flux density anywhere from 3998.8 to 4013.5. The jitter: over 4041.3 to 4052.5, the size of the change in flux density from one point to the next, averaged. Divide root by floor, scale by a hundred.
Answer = 11.5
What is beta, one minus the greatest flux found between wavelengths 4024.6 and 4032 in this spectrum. -17.9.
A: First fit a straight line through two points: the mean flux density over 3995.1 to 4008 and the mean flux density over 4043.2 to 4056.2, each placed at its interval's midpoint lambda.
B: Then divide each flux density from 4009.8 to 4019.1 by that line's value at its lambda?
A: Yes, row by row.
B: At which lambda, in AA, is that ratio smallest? 4014.44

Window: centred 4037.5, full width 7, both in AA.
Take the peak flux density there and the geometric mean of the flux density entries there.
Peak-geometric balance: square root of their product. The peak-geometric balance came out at 18.3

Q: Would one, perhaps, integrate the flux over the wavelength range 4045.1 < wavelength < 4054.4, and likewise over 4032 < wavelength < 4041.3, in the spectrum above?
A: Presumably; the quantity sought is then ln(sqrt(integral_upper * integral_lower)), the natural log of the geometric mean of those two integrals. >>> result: 5.05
